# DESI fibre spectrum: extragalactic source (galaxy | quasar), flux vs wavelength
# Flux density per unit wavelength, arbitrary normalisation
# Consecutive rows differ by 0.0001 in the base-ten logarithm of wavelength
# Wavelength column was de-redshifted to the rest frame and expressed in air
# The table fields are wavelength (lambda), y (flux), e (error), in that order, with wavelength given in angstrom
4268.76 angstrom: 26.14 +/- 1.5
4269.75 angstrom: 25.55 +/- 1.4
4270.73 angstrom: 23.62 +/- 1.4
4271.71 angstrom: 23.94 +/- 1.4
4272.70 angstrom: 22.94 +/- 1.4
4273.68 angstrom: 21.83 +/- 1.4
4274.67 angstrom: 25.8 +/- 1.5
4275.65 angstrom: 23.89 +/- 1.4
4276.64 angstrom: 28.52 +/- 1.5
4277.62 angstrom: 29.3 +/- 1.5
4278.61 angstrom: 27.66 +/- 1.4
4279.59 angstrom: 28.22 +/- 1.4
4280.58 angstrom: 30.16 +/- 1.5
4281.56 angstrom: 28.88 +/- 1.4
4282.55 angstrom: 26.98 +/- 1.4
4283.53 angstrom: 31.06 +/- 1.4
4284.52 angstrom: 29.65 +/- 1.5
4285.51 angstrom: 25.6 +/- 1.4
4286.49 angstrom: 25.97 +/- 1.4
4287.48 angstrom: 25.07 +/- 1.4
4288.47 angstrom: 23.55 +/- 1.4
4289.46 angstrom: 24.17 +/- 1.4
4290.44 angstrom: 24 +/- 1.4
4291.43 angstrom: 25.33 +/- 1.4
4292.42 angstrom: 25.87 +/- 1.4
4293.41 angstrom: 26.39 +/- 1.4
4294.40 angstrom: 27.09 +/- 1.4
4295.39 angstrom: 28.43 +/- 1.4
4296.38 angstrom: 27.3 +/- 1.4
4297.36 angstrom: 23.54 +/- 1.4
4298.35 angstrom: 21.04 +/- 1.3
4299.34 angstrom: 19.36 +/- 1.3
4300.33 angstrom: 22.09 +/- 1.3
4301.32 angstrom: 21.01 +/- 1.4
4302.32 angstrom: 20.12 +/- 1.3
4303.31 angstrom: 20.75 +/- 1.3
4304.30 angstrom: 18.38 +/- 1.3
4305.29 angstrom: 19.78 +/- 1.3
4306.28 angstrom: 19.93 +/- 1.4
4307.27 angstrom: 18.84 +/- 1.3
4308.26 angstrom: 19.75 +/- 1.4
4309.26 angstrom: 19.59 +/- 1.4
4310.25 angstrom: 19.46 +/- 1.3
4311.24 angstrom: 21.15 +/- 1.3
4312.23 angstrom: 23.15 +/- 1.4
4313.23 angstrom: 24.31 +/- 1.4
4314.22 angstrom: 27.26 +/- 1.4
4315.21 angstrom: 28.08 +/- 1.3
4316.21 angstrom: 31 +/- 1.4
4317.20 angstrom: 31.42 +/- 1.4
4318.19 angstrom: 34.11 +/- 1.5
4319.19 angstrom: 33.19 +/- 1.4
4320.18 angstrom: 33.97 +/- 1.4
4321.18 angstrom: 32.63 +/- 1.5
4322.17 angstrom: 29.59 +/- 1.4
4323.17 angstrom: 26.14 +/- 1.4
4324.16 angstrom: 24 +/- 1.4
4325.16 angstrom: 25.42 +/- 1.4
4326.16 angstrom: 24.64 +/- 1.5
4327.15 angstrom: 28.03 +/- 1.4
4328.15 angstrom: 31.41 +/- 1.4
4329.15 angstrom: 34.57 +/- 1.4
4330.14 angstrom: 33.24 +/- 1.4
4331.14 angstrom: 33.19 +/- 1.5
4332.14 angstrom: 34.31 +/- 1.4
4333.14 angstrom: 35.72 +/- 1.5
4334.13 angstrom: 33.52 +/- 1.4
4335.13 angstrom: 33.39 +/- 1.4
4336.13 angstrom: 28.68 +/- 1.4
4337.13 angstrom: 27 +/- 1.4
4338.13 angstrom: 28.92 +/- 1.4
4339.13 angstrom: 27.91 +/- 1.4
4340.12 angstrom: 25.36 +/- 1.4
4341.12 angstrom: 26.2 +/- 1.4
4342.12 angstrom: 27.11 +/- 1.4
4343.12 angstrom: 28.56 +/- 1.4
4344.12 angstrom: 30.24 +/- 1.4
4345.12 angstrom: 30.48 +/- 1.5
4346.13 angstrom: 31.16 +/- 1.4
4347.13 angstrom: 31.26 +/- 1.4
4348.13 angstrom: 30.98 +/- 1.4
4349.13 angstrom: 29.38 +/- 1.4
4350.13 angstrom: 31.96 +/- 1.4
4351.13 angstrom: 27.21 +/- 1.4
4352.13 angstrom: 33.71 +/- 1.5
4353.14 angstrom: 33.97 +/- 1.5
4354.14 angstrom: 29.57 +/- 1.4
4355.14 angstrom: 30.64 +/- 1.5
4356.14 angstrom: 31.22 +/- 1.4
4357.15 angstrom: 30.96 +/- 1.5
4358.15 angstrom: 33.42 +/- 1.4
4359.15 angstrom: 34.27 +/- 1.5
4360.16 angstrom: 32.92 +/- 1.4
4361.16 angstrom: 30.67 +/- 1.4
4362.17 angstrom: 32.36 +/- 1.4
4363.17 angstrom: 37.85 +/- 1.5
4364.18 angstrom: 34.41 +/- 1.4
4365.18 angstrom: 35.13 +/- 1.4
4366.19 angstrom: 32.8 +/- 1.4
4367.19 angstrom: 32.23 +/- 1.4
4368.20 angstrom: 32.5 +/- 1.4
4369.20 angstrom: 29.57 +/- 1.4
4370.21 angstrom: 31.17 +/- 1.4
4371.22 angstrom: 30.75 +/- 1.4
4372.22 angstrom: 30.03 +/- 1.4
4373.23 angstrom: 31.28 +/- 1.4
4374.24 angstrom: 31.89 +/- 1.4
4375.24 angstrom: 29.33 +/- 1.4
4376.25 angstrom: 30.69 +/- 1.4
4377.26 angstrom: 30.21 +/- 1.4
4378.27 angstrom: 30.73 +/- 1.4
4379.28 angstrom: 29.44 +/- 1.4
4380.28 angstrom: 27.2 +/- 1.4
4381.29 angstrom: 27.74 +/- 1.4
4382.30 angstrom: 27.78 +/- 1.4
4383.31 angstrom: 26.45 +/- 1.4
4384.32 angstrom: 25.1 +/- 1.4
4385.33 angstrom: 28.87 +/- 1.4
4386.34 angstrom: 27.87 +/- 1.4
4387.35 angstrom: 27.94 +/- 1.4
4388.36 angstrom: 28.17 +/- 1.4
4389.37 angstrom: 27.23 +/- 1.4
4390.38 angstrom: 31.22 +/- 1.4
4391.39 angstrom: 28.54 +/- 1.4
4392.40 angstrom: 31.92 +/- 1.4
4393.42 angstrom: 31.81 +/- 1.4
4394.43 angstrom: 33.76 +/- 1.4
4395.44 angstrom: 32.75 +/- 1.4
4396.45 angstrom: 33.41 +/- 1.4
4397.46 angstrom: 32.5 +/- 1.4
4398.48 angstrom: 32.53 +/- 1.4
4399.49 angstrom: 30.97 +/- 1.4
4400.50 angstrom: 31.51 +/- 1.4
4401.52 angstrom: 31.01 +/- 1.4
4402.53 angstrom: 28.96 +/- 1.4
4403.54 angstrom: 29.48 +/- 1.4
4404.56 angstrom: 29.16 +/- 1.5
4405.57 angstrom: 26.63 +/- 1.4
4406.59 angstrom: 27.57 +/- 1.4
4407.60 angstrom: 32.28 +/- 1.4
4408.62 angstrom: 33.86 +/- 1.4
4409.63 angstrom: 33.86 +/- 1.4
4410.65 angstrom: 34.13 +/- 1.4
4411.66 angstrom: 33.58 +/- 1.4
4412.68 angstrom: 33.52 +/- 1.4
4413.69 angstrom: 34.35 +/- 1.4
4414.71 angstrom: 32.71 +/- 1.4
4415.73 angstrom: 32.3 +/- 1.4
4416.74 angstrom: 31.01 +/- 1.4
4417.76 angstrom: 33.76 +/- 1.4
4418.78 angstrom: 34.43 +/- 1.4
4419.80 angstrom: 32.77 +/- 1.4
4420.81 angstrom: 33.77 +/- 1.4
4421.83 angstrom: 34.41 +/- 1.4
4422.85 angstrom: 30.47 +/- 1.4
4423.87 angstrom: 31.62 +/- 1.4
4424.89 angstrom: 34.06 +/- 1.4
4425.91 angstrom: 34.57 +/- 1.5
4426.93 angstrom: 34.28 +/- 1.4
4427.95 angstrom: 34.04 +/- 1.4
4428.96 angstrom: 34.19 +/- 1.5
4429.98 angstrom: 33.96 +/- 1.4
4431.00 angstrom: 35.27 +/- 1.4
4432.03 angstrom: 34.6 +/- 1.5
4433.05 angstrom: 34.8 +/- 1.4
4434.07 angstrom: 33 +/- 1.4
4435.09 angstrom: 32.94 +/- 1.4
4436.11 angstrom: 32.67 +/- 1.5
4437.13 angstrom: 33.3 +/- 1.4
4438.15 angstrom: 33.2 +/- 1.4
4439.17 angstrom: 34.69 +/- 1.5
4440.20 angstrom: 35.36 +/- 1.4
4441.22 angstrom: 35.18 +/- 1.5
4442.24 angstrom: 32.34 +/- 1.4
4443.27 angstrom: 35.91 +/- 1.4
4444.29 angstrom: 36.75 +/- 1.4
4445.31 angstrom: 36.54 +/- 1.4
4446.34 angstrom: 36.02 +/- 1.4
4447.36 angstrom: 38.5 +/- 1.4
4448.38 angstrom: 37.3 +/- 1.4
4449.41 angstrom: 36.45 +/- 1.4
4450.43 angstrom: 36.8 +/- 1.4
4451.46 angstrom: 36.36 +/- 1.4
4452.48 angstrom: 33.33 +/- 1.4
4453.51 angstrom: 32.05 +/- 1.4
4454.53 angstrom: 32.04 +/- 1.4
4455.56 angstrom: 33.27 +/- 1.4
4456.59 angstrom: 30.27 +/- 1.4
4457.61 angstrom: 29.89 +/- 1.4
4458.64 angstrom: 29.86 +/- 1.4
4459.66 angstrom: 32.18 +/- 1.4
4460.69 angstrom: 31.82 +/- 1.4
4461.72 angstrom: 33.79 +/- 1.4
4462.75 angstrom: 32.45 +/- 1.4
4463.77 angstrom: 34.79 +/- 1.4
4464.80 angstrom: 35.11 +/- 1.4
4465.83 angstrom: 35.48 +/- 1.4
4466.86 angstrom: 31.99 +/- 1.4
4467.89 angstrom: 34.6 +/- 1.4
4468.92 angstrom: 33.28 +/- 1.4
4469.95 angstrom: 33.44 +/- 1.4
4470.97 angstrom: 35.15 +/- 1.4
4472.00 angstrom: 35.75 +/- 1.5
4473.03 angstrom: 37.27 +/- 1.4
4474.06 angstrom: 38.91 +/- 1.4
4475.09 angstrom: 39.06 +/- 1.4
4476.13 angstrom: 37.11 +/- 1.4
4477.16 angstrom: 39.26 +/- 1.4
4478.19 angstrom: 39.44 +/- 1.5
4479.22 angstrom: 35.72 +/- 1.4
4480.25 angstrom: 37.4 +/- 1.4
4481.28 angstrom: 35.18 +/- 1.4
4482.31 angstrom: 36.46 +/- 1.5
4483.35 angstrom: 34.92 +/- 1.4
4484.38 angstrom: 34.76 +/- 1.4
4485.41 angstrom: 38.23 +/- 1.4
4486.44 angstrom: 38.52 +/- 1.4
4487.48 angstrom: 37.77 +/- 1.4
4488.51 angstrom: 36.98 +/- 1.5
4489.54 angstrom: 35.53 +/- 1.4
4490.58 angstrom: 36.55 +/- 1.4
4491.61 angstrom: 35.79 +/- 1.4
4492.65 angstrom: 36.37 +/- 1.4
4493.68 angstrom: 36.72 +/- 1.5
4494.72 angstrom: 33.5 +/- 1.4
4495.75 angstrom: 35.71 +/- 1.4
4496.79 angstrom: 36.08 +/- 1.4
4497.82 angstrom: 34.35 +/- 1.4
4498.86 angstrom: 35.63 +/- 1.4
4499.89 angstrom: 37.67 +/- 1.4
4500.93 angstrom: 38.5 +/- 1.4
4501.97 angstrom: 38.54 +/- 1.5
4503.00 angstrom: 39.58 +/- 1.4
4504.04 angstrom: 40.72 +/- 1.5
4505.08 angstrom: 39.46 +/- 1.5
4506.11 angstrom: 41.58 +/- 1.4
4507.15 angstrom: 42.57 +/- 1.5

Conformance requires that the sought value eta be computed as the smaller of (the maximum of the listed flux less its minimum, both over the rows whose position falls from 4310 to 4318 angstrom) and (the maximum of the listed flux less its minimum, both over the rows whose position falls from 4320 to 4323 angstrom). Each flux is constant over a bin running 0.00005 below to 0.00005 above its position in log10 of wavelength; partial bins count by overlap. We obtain 4.4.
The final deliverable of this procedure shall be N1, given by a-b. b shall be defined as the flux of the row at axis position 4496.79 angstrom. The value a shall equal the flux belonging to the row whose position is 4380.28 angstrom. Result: -9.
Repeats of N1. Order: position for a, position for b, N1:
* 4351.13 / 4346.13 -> -4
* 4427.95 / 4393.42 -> 2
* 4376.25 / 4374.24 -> -1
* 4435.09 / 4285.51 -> 7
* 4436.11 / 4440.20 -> -3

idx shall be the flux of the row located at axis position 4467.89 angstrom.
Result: 34.6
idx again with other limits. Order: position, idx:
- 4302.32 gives 20.12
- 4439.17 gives 34.69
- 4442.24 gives 32.34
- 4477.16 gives 39.26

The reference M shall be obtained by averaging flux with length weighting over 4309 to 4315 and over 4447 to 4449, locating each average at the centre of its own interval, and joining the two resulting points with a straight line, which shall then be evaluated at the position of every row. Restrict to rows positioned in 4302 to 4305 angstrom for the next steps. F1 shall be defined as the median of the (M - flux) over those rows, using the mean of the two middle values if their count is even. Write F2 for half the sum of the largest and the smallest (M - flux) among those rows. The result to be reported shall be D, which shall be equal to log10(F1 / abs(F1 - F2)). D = 0.38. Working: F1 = 1.72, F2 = 2.4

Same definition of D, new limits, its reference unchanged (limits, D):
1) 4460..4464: 1.52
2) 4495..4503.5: 1.67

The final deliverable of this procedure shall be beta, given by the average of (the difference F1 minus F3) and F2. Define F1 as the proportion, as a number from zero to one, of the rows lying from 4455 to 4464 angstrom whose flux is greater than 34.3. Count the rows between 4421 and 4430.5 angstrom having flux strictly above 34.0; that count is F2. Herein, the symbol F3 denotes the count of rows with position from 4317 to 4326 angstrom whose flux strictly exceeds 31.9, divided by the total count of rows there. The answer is 2.8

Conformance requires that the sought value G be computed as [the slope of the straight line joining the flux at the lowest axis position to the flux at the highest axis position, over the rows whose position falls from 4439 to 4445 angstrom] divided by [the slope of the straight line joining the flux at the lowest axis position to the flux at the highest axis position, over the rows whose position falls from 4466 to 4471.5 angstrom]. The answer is 0.5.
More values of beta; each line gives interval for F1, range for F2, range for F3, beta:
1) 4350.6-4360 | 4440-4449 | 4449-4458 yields 3.6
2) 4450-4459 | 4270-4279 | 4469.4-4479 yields -0.4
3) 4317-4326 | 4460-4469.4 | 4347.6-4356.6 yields 1.8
